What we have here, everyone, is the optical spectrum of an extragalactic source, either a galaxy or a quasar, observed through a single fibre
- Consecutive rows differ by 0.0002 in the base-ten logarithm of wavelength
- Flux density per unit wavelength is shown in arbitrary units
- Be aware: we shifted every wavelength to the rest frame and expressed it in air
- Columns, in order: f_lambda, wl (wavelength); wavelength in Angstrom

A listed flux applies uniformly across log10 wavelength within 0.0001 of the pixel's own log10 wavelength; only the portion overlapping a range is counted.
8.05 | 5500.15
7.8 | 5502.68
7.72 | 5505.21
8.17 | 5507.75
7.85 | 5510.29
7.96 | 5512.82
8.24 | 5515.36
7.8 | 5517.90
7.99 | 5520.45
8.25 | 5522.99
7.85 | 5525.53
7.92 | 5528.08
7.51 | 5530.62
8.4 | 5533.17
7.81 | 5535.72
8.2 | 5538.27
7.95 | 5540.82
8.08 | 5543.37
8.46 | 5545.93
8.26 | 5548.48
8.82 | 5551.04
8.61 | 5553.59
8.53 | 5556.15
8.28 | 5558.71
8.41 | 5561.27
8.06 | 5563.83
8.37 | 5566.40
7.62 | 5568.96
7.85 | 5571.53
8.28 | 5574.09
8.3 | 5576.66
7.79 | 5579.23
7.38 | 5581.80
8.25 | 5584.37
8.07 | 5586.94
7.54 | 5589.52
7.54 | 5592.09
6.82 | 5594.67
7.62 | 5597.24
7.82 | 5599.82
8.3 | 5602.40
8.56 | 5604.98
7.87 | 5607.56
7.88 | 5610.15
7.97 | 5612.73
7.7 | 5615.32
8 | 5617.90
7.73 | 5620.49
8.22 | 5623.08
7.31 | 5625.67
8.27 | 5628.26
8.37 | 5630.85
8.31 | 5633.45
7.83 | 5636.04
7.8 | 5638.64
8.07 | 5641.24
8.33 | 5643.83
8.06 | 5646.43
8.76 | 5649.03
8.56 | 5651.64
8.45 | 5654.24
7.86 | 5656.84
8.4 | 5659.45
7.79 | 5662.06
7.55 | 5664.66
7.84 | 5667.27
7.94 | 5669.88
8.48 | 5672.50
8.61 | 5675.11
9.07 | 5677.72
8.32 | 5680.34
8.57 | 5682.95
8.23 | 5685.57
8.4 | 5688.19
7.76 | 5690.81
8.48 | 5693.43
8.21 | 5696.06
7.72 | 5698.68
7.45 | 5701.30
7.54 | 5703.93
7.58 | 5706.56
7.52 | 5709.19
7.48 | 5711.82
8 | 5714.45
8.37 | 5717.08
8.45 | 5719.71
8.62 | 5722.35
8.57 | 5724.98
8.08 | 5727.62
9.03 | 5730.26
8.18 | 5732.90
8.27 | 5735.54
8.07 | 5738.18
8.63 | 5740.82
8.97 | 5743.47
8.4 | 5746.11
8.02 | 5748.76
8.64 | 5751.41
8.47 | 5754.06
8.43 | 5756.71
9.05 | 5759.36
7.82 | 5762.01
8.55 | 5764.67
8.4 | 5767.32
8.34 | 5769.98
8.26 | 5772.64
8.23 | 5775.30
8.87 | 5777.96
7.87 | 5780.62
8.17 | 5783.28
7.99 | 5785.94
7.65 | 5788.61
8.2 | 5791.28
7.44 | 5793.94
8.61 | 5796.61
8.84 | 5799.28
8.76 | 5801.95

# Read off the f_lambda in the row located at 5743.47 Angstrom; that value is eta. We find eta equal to 8.97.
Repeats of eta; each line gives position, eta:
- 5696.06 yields 8.21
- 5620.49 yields 7.73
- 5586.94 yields 8.07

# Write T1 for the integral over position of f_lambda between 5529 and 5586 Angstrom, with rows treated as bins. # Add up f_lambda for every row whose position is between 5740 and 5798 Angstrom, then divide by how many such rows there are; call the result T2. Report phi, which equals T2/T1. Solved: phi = 0.0179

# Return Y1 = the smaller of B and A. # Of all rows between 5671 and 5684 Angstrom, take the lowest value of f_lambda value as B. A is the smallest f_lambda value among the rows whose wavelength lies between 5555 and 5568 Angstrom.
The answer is 8.1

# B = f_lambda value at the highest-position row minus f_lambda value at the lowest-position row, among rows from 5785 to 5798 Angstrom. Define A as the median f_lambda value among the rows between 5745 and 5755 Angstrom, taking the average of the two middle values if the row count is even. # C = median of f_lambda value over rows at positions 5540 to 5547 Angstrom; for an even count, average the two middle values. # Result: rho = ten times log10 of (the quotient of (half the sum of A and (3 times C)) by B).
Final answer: 14.2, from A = 8.4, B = 0.62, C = 8.08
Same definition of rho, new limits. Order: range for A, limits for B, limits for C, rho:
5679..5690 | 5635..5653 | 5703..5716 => 13.3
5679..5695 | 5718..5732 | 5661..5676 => 14.4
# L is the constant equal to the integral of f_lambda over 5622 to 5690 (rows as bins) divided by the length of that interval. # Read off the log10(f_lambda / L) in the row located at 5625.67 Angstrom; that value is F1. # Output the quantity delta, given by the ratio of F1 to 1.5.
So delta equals -0.033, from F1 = -0.050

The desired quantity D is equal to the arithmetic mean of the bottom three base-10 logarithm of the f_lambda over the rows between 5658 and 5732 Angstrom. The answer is 0.87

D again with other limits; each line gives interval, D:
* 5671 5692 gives 0.91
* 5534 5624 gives 0.86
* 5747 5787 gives 0.90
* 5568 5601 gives 0.86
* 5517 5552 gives 0.89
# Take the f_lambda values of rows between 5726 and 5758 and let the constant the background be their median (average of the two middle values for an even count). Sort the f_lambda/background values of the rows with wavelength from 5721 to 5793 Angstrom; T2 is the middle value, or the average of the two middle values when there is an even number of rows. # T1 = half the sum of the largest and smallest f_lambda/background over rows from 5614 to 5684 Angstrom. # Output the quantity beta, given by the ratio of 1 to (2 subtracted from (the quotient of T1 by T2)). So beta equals -0.98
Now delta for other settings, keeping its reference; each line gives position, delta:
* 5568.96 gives -0.021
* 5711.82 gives -0.027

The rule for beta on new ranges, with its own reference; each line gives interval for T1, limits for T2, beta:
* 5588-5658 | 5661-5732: -0.95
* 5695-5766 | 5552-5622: -1.04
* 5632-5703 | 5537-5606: -1.01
